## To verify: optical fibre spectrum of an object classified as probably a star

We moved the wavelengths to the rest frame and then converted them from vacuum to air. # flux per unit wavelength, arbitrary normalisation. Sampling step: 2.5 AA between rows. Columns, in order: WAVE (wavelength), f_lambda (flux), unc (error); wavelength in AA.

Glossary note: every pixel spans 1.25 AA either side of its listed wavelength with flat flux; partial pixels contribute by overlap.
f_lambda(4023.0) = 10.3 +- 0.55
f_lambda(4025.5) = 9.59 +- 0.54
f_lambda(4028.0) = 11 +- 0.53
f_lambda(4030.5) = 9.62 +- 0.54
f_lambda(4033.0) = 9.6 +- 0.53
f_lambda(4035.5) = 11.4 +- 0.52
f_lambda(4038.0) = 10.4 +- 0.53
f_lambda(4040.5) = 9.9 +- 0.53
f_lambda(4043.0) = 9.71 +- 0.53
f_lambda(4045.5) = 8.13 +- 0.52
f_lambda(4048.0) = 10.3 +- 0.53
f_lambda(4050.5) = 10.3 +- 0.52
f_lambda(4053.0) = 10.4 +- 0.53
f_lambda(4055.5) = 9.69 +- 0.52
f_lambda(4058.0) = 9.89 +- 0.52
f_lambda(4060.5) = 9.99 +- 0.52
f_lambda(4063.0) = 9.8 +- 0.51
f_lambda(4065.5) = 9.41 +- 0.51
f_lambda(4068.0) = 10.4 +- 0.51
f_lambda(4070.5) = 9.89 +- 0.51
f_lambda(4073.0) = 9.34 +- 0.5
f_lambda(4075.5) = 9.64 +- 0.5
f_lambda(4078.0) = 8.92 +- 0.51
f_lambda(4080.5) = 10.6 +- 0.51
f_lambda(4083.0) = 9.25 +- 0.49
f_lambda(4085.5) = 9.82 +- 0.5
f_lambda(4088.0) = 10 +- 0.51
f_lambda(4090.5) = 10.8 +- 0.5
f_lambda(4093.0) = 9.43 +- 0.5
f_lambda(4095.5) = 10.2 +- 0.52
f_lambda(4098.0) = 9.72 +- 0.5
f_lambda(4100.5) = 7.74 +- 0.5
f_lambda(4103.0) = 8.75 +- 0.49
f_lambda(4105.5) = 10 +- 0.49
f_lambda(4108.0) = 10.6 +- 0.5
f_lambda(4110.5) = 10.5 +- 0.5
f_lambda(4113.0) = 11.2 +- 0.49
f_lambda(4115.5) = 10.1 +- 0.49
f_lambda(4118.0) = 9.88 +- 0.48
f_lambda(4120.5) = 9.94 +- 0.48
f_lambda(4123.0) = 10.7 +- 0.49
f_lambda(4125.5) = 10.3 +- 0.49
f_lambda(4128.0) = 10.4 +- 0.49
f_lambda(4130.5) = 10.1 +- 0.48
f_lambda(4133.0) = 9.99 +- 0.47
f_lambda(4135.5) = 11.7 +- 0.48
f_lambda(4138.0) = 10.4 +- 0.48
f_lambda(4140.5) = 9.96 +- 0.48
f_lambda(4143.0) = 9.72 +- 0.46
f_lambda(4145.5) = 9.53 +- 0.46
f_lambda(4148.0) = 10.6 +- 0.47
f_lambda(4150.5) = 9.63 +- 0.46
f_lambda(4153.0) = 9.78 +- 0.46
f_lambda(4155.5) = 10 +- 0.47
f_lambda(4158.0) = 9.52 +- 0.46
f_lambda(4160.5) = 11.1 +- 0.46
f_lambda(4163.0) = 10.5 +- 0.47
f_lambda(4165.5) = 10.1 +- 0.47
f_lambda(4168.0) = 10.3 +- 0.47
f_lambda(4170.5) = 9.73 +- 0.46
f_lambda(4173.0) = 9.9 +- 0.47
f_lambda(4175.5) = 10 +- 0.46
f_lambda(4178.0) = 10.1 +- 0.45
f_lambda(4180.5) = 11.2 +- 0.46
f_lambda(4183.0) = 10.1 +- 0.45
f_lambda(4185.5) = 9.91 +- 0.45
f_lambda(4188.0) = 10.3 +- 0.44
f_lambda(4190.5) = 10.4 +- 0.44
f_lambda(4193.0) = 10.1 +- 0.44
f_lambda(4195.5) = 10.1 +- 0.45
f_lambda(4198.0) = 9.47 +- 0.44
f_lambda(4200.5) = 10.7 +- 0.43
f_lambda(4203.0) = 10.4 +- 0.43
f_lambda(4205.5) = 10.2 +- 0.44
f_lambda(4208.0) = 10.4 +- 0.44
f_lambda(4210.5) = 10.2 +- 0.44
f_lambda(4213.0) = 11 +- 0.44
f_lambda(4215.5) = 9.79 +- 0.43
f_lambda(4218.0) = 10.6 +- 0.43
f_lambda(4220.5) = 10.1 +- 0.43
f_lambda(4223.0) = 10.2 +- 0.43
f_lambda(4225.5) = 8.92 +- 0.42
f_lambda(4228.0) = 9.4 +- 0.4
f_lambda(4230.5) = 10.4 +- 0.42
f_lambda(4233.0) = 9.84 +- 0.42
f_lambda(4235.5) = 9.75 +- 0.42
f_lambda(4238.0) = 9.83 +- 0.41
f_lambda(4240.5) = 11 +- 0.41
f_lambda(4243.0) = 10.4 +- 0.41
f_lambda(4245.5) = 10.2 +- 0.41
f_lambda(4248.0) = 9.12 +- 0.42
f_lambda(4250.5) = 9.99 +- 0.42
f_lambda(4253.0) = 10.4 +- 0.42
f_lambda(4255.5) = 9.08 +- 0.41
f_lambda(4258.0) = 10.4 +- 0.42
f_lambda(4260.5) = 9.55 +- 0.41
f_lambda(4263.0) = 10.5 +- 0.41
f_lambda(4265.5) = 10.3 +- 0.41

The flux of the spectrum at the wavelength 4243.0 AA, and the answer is 10.4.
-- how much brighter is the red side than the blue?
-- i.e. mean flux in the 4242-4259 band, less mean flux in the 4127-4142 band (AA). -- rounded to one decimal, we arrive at -0.5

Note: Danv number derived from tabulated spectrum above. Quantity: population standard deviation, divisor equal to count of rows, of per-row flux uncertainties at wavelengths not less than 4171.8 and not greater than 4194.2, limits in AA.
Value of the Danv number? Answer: 0.0099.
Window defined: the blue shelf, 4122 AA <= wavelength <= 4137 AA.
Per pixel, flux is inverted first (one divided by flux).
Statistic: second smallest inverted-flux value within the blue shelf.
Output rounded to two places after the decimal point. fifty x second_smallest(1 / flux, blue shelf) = 4.67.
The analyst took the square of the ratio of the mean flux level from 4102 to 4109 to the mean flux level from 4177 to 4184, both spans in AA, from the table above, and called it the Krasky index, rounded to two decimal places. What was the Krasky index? 0.87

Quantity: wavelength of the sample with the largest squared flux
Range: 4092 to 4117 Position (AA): 4113.0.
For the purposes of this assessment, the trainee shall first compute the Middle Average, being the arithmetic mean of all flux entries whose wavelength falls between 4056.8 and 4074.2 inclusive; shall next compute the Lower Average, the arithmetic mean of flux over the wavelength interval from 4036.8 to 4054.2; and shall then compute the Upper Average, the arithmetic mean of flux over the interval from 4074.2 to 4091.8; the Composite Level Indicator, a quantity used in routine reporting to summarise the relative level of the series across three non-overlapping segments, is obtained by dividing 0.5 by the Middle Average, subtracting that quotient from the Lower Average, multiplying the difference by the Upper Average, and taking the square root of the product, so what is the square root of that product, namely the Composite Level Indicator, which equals 9.84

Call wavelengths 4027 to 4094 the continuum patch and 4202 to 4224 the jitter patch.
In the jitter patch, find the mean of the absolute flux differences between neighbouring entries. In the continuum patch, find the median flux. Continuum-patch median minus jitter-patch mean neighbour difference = 9.39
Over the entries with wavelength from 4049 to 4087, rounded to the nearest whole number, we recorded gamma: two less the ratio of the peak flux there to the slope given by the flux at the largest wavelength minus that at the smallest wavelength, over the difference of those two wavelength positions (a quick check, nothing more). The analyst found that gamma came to 775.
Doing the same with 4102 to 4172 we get -804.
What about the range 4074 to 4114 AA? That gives -267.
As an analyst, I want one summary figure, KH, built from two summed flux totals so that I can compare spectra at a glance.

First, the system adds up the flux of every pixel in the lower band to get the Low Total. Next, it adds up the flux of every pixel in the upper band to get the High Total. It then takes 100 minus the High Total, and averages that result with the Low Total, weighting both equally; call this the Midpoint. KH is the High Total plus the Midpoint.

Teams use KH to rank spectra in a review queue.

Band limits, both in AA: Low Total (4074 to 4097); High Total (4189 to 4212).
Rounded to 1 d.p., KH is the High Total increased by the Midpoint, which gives 140.3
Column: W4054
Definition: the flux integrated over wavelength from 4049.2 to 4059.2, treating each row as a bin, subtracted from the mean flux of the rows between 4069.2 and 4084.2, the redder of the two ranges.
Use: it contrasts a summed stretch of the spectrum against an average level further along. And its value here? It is -91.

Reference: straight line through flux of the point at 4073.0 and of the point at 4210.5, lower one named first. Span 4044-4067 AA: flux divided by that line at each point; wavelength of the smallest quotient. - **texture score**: 4045.5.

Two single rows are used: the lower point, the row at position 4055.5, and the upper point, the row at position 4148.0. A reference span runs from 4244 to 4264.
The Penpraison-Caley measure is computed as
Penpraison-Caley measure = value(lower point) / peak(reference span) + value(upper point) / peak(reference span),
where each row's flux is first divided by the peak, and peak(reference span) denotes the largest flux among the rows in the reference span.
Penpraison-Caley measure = 1.93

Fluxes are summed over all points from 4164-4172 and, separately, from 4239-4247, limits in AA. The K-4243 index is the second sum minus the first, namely 1.5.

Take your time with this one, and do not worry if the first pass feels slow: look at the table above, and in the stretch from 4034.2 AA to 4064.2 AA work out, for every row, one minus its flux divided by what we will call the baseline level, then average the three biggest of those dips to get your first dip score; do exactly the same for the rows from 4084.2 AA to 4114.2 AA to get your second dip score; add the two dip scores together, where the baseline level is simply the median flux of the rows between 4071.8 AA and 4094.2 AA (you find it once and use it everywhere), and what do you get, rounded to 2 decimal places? 0.15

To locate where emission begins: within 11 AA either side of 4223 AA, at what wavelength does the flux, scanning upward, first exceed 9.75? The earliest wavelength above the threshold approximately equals 4213.0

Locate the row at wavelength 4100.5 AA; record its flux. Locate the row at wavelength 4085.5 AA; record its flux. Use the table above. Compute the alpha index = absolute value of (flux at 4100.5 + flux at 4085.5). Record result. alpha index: 17.6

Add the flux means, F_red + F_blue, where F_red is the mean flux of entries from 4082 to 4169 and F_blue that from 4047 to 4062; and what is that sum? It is 20.2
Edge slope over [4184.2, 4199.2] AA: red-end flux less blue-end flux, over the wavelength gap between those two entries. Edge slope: -0.035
